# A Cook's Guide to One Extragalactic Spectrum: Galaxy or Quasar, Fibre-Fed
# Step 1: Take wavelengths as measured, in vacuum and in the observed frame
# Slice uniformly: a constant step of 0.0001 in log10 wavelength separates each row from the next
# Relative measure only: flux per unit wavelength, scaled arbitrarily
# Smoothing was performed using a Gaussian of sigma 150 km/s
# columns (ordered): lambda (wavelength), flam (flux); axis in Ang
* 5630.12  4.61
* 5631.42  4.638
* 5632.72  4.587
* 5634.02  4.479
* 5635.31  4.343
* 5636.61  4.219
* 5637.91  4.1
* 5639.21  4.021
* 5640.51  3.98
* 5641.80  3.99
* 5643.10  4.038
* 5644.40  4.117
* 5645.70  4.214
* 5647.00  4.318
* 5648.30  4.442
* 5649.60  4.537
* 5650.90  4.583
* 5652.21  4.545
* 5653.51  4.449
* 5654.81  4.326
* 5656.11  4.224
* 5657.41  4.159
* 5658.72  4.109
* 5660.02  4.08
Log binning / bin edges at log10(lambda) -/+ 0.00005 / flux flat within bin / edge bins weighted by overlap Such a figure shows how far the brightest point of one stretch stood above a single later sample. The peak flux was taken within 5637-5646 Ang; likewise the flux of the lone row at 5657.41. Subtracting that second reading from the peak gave 0.1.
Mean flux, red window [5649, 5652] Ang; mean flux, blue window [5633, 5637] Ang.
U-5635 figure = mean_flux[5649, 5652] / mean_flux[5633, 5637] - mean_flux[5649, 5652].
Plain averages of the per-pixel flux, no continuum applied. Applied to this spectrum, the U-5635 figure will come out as -3.51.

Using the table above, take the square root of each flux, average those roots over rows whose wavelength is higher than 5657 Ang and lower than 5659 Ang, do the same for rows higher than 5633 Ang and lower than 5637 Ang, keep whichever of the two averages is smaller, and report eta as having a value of 2.03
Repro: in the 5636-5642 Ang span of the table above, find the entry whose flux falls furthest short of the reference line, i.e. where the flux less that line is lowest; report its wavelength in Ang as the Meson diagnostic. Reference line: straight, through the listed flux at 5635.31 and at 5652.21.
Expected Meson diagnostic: 5641.80 Ang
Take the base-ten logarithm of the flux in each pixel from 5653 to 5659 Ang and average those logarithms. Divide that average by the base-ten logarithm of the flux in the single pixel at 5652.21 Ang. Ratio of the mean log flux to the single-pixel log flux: 0.96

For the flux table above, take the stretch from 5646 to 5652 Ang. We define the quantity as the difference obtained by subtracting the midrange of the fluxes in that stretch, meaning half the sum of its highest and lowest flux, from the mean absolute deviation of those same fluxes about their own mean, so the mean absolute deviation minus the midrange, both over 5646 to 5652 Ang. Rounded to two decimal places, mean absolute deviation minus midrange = -4.36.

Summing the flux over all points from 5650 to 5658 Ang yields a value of 26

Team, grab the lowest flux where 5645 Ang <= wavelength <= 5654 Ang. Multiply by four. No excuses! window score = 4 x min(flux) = 16.9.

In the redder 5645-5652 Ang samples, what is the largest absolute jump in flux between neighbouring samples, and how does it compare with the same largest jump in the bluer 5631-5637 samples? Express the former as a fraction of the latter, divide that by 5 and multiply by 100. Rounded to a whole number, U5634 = 18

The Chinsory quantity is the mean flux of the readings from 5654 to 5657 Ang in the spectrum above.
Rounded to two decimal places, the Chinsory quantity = 4.28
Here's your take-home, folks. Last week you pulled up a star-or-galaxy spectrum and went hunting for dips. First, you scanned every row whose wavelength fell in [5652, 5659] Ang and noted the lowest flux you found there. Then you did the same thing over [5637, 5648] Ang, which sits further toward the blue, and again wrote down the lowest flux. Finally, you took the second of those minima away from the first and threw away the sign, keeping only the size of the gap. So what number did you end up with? 0.13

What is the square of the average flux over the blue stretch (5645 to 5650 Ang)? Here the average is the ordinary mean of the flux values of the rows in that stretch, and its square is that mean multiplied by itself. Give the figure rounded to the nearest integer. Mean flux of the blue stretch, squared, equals 19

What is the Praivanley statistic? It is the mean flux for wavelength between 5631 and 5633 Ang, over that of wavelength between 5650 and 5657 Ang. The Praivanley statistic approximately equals 1.04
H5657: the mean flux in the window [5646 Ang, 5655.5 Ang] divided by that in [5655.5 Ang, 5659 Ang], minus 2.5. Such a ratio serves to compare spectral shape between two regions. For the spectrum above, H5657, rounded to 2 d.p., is -1.43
